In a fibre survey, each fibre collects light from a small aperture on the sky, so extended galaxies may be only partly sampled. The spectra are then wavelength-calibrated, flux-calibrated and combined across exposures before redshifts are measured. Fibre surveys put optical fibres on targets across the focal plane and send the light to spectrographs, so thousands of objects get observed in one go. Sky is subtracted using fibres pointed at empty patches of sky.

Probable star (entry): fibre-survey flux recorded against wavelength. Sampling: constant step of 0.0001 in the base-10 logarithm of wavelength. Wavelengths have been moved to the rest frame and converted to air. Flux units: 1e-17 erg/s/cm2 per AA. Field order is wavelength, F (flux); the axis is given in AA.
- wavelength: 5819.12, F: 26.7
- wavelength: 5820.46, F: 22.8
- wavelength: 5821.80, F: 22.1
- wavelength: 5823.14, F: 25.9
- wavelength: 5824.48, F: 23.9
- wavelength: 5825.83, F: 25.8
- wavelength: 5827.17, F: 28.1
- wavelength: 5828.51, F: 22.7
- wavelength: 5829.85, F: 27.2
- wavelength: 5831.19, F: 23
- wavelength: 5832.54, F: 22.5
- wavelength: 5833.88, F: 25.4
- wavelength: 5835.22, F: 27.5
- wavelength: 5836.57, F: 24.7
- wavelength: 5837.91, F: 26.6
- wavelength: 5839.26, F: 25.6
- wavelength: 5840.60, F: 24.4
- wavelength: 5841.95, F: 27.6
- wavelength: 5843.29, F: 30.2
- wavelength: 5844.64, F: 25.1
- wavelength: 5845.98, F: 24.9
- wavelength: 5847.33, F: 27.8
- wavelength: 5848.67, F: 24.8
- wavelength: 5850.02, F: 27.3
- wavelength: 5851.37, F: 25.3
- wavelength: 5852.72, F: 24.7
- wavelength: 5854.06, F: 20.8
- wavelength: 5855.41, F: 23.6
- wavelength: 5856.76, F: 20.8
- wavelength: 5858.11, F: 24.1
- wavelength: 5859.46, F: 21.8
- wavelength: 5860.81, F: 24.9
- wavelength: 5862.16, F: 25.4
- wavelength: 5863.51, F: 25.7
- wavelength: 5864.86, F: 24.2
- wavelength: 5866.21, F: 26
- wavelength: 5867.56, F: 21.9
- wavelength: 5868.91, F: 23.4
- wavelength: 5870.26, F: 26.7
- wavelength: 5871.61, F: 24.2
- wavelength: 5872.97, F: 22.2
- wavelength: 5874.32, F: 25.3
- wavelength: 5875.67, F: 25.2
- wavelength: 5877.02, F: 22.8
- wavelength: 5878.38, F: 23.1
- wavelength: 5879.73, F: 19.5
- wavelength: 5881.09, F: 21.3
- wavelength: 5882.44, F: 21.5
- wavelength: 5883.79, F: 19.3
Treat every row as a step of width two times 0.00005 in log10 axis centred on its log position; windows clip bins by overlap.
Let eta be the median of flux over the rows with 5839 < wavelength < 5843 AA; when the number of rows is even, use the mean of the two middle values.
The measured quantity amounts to 25.6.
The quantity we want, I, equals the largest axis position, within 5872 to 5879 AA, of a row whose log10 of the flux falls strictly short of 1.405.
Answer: 5878.38 AA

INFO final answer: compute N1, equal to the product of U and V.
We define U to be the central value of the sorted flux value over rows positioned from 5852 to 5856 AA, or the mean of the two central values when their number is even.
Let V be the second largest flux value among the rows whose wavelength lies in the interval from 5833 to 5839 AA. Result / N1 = 628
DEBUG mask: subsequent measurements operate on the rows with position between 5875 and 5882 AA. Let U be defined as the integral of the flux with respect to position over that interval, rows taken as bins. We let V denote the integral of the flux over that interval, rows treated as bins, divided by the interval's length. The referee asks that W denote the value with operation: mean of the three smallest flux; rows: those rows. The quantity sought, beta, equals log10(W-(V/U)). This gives 1.32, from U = 156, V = 22.3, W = 21.2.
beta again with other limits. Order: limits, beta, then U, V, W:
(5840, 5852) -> 1.39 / 317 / 26.4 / 24.7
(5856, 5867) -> 1.35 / 265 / 24.1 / 22.2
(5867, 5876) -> 1.35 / 217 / 24.1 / 22.5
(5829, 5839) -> 1.37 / 252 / 25.2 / 23.4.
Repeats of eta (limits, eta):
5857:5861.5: 24.1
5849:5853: 25.3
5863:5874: 24.2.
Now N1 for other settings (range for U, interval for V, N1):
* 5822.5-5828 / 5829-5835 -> 657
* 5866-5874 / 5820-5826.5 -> 614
